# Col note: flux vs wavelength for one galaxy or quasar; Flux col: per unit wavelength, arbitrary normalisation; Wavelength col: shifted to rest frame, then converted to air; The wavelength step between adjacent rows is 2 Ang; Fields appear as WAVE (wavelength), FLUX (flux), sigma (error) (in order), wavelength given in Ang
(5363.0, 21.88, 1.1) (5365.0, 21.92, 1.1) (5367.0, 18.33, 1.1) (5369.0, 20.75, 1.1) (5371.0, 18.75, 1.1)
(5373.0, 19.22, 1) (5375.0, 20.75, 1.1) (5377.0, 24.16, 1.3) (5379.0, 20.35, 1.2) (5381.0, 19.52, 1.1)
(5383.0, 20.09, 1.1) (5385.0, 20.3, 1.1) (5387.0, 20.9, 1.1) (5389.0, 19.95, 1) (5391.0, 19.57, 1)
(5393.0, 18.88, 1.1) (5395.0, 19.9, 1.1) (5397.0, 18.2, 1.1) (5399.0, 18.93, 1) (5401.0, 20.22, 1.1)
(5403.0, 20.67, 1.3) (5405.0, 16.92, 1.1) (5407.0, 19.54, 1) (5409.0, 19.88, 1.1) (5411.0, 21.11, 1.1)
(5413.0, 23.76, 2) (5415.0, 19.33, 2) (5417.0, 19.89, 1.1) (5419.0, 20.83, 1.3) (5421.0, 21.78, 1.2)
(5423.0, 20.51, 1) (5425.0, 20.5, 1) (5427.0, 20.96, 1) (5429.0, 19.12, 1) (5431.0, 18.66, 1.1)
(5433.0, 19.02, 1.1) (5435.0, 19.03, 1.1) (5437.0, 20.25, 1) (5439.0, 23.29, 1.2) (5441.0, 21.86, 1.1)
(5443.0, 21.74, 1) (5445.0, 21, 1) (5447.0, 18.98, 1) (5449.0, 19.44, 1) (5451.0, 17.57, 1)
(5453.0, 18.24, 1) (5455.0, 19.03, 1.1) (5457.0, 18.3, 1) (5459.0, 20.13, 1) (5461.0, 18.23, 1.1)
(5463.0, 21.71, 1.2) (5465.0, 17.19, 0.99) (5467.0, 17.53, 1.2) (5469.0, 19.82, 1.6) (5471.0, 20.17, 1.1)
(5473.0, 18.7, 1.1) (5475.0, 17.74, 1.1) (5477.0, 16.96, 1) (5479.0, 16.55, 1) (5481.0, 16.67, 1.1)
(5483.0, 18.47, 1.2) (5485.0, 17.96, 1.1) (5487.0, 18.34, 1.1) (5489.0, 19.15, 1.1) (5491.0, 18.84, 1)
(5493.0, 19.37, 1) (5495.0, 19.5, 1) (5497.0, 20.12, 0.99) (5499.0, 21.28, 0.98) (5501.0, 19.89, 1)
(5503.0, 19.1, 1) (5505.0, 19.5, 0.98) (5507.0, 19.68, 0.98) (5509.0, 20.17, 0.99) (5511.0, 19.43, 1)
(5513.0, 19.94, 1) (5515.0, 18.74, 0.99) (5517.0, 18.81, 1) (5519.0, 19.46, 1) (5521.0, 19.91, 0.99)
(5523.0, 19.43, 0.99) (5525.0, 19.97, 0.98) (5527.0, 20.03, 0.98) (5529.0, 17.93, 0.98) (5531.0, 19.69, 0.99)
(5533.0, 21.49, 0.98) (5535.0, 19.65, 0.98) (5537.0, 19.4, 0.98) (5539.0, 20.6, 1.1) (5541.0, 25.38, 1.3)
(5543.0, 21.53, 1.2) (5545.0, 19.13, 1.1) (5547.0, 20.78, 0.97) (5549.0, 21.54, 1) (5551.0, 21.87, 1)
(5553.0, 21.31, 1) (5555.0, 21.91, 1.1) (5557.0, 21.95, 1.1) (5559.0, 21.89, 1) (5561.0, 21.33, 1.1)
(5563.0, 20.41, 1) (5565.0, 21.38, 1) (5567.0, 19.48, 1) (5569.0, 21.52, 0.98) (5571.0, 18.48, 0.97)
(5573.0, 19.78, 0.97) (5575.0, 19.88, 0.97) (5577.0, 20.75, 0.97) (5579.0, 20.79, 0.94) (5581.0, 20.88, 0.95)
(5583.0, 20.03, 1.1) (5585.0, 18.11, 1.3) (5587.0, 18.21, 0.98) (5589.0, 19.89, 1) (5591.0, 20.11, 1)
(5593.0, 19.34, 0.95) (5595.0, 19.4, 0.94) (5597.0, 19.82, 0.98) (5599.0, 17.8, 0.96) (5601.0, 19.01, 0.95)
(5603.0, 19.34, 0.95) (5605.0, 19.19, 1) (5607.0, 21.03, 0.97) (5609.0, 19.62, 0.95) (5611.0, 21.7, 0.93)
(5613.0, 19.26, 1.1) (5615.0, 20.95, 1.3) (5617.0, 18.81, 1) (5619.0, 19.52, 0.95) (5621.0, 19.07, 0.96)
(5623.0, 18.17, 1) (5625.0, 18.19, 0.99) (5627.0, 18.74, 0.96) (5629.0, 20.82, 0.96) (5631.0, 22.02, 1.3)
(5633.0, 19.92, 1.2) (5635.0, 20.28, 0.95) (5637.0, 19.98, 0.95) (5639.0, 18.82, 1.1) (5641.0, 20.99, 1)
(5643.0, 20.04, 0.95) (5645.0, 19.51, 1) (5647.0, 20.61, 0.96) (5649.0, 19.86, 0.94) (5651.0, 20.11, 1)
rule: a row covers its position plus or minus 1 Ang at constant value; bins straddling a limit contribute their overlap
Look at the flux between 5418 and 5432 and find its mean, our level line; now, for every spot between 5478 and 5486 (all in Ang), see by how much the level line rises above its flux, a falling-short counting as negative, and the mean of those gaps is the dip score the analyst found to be 2.9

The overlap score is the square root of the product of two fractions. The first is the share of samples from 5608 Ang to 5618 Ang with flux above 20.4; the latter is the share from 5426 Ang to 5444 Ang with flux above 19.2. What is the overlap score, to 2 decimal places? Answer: 0.47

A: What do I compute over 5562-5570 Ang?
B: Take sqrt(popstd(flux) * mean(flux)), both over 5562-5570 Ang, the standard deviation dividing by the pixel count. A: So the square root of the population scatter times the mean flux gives 4.13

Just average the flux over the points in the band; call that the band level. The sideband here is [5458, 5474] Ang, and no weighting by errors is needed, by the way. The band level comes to 19.2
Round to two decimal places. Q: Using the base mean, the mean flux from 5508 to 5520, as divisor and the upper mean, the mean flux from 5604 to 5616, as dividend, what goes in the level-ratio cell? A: 1.04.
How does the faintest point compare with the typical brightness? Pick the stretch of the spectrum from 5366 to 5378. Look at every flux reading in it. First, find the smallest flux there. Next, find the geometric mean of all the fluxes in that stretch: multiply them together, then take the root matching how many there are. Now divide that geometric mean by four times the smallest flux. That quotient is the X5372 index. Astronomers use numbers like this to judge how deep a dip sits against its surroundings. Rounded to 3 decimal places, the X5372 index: 0.276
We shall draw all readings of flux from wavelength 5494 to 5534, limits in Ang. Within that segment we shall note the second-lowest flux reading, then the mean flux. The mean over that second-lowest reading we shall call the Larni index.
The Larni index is 1.051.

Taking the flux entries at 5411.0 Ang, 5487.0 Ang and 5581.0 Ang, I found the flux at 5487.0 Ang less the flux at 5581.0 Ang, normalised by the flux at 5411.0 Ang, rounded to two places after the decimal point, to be -0.12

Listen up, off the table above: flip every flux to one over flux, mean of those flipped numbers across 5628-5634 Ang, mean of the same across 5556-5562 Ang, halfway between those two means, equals 0.0470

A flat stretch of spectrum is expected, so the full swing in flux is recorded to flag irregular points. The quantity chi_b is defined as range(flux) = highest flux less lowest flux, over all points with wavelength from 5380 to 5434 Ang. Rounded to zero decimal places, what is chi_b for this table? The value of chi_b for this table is 7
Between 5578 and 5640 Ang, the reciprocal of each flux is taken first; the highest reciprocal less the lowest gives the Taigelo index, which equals 0.011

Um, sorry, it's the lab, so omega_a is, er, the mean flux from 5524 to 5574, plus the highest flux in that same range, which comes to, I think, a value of 46.1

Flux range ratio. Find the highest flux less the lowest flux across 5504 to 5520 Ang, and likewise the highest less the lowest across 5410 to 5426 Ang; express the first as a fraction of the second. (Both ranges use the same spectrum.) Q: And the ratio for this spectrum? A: 0.3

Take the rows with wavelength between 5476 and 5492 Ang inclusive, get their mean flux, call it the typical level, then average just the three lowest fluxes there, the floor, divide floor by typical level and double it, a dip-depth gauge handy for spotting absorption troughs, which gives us 1.87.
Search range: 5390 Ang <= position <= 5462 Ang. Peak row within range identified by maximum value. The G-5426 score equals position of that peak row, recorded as 5413.0 Ang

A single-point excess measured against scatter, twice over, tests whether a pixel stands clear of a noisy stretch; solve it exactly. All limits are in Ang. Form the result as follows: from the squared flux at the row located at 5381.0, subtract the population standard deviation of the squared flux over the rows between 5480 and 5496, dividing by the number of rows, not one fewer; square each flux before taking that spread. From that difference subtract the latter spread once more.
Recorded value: 319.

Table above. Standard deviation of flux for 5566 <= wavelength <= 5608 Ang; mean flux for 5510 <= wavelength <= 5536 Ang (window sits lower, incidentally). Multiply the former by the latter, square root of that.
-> 4.4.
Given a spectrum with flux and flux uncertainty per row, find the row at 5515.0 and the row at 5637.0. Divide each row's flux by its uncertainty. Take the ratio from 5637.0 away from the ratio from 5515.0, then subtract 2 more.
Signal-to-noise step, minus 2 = -4.1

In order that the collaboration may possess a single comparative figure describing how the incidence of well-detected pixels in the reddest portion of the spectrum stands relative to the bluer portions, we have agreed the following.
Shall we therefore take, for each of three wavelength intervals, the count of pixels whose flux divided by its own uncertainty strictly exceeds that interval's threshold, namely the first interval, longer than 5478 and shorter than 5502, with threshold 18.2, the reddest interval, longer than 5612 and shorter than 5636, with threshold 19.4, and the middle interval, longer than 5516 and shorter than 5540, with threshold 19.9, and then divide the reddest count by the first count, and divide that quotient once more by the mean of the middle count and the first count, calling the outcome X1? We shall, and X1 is 0.15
